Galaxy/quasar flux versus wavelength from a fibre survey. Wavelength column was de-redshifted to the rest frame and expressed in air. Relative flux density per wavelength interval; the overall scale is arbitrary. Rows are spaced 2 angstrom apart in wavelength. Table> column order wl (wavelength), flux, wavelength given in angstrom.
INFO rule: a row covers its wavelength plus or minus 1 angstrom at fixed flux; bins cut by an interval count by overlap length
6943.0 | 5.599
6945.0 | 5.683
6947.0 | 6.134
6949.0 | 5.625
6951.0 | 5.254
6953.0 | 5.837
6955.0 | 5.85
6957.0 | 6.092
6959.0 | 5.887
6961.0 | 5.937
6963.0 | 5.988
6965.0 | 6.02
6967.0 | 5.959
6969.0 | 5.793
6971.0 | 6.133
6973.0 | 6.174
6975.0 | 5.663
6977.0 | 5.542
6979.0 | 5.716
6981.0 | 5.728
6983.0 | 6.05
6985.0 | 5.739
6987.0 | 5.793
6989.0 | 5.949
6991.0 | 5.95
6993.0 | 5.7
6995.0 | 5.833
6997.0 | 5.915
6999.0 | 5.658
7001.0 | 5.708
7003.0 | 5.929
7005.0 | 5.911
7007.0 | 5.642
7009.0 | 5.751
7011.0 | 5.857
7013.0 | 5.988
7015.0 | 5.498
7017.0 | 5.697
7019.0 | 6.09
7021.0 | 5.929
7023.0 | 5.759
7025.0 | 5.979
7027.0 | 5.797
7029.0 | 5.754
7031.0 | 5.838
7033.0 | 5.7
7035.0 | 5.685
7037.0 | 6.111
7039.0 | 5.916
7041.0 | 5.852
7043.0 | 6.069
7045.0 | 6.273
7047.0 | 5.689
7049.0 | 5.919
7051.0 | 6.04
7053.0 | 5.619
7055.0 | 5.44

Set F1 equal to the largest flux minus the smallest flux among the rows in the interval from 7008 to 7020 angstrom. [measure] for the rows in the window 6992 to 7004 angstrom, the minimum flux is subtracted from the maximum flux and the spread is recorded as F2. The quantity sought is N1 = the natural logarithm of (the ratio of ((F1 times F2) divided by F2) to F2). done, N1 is 0.8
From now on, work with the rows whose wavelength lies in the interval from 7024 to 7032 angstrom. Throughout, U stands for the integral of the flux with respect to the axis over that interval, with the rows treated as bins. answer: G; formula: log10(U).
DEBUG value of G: 1.67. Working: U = 46.7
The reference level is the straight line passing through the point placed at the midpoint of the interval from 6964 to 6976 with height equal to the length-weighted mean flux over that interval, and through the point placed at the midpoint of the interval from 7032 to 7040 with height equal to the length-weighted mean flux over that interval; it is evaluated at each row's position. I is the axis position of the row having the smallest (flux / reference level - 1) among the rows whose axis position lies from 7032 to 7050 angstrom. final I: 7035.0 angstrom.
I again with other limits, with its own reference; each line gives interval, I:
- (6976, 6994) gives 6977.0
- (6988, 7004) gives 6999.0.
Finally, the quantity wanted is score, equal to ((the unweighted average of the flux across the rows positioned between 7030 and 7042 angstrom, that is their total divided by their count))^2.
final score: 34.2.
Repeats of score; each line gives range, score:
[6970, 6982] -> 33.9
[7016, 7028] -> 34.5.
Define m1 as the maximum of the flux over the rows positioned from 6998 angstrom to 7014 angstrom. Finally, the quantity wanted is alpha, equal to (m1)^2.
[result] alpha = 35.9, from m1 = 5.988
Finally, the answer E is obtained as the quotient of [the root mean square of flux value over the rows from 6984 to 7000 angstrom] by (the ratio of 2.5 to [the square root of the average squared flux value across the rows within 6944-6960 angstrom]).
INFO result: 13.5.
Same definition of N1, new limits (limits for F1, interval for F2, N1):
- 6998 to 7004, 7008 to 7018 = -0.6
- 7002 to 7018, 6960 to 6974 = 0.3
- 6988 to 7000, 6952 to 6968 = 0.1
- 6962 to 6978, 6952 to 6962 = 0.9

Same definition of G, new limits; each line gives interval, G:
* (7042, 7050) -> 1.68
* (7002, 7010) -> 1.67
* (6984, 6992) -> 1.67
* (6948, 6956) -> 1.65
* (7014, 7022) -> 1.67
